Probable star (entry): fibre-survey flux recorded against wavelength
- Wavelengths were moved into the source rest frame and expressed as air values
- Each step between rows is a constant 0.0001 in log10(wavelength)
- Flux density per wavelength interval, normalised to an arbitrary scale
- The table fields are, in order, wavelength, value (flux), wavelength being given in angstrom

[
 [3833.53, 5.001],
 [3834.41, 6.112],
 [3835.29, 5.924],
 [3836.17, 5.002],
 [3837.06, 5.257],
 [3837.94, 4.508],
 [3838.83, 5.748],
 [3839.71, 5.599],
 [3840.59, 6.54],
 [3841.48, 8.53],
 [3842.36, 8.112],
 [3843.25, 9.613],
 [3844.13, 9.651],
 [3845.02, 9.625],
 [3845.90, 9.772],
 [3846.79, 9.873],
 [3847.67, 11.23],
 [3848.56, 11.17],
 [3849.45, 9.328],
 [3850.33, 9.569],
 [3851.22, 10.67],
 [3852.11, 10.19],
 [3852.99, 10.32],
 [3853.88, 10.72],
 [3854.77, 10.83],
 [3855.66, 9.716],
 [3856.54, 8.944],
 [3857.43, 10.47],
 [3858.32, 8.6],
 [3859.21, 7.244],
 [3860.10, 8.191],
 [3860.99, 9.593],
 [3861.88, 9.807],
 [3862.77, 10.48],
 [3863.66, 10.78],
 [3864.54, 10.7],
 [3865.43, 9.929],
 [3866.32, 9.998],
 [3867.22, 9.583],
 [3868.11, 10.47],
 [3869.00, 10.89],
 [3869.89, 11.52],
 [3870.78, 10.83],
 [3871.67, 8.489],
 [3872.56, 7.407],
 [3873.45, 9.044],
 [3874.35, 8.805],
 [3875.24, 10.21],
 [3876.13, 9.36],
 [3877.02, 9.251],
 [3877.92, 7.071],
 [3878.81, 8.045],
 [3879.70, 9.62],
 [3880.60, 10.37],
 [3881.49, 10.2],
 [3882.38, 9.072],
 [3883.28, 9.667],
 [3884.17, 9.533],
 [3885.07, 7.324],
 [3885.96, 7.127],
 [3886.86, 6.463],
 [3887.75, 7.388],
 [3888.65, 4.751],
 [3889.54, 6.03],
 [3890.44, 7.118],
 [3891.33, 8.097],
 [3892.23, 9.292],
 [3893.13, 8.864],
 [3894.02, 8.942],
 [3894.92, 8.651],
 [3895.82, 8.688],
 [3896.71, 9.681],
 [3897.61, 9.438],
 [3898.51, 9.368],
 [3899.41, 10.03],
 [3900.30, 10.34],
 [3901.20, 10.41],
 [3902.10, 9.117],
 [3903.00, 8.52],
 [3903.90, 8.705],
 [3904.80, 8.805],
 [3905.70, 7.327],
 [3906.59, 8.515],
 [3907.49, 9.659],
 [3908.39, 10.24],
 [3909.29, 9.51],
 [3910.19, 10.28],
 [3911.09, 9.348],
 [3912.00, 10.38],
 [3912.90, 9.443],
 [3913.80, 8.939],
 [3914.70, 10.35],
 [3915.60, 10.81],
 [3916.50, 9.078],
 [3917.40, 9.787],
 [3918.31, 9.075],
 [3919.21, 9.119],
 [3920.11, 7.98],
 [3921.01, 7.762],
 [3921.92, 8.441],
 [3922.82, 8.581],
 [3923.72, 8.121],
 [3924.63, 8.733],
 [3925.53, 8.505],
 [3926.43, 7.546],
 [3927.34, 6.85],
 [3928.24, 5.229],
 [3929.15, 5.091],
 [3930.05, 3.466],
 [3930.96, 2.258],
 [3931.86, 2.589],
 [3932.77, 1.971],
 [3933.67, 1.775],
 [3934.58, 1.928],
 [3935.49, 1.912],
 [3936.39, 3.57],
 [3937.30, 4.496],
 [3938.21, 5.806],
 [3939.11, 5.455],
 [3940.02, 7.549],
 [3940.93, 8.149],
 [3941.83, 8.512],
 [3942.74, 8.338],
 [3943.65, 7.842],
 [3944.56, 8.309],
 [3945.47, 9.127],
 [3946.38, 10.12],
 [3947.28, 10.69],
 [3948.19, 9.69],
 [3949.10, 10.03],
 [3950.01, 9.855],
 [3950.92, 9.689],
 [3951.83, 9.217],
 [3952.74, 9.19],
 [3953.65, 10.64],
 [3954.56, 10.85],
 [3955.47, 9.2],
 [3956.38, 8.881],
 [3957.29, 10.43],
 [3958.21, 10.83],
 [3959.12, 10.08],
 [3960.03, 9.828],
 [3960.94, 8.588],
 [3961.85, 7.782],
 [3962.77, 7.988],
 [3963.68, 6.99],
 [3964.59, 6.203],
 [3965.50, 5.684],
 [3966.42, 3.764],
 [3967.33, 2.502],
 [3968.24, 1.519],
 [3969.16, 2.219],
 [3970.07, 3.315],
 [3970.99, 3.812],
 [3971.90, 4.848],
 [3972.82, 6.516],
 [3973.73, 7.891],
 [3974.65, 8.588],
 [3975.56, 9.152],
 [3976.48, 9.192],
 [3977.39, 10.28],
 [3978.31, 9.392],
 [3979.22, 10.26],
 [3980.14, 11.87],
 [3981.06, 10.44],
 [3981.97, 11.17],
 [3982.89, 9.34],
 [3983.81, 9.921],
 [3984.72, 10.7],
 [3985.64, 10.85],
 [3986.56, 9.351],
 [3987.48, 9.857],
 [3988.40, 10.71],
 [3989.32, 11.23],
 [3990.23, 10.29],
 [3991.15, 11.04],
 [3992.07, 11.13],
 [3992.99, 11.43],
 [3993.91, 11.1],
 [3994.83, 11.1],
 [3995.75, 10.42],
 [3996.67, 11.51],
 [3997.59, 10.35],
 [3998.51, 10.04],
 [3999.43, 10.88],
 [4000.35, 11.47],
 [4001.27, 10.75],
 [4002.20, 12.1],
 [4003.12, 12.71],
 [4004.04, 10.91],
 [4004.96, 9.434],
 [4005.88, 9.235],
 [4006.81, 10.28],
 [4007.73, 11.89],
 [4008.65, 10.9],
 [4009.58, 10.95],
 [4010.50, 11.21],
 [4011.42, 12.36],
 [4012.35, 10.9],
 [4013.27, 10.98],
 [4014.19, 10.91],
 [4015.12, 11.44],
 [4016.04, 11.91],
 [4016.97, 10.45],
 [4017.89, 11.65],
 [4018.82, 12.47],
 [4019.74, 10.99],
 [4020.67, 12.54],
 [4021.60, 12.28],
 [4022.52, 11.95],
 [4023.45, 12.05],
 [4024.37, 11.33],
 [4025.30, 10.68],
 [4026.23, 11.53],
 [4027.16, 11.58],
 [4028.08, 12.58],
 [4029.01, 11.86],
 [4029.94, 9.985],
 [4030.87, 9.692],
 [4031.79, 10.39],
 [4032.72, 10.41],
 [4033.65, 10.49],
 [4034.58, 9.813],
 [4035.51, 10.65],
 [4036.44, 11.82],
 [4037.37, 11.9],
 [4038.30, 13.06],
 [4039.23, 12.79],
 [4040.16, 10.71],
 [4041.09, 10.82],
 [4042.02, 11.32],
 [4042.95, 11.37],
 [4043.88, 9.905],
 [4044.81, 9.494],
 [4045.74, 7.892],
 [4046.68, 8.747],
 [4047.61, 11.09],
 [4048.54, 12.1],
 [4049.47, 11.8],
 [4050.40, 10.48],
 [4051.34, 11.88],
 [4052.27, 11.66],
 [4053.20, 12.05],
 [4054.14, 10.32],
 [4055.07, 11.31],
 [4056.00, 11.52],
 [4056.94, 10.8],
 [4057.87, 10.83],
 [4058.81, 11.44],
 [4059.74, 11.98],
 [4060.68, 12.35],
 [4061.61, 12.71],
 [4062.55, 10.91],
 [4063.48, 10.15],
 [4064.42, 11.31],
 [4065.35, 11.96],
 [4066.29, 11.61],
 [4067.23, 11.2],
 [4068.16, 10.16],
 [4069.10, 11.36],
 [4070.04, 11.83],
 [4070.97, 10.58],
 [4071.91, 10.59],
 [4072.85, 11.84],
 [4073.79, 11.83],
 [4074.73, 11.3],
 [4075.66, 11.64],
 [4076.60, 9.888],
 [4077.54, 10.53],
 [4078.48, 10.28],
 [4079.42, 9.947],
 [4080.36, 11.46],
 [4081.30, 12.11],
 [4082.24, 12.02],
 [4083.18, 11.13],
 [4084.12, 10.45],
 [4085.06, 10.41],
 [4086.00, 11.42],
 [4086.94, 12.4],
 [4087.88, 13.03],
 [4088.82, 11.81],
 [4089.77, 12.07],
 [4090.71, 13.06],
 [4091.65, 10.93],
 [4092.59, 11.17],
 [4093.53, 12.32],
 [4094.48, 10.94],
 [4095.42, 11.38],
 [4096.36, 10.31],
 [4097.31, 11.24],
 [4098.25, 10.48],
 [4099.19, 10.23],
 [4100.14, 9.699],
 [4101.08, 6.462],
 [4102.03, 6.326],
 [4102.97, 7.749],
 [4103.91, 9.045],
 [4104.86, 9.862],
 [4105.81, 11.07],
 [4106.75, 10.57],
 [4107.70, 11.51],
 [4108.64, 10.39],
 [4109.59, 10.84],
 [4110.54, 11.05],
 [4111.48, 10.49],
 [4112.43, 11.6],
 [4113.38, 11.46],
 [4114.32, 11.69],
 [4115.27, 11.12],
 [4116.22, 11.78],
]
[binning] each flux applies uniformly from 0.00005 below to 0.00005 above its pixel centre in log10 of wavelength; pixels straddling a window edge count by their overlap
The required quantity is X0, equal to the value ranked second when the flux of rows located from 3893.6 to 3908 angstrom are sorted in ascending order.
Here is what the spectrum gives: 8.515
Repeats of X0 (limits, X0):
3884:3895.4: 6.03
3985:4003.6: 9.857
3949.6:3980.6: 2.219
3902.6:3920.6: 7.98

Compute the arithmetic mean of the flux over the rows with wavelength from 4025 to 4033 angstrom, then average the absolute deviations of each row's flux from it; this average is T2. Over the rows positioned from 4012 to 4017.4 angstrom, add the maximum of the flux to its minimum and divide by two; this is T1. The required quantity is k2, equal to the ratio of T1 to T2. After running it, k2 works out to 13.7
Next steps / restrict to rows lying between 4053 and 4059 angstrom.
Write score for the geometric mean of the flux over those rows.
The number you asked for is 11.2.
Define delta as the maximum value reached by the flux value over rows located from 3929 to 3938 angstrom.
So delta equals 5.091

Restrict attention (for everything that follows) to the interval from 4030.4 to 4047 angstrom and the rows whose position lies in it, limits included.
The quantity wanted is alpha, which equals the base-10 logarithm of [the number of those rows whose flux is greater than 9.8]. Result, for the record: 1.1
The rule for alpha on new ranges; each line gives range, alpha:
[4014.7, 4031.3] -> 1.2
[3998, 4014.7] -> 1.2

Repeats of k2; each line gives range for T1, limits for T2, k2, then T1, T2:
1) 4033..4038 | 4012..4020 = 21.5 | 10.9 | 0.50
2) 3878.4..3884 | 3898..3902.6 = 18.9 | 9.2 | 0.49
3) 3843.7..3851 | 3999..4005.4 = 13.1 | 10.3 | 0.78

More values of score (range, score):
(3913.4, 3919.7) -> 9.6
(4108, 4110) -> 10.6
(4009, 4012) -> 11.5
